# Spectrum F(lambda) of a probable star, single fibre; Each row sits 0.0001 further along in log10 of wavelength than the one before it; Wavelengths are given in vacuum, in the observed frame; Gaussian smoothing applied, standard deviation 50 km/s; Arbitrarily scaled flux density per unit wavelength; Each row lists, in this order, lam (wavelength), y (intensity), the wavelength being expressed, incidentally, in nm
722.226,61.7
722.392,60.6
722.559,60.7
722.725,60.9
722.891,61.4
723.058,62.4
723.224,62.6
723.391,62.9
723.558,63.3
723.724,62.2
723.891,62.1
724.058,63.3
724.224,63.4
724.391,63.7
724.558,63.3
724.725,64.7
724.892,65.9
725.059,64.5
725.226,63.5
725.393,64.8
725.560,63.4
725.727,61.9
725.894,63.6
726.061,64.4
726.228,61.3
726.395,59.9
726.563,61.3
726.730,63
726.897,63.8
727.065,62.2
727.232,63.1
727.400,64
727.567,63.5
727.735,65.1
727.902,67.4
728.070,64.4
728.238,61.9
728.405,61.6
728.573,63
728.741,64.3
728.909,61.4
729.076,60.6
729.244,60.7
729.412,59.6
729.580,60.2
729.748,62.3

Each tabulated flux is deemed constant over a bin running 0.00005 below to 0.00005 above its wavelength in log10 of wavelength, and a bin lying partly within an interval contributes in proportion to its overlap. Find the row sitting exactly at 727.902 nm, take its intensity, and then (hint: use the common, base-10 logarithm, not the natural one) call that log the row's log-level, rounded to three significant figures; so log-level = 1.83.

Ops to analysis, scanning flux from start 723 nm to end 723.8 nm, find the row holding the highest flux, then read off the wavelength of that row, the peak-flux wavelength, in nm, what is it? 723.558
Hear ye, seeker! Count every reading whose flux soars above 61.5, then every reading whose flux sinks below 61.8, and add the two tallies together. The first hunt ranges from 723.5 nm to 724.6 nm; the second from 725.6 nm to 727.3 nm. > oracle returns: 10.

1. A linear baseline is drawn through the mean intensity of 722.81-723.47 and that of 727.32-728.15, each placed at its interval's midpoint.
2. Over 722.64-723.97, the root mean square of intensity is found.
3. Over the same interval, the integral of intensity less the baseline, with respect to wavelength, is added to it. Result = 62.0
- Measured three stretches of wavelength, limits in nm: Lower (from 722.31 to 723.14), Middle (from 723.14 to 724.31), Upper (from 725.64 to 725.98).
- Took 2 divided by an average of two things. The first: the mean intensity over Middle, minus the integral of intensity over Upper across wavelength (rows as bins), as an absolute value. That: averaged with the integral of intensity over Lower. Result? 0.043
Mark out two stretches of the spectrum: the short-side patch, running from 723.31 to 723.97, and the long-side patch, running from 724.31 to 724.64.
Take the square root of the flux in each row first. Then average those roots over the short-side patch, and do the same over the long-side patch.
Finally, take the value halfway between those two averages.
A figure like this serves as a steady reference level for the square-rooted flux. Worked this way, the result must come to 7.94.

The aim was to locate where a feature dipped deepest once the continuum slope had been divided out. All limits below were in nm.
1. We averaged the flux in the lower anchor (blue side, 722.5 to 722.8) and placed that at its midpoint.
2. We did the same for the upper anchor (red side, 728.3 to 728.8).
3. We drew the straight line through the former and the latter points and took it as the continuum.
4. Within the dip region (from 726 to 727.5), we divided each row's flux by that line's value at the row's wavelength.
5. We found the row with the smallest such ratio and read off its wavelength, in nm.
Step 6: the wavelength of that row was 726.395 nm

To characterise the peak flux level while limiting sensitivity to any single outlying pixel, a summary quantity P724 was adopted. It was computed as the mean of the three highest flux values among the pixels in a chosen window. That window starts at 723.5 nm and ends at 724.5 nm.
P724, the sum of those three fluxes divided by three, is 63.47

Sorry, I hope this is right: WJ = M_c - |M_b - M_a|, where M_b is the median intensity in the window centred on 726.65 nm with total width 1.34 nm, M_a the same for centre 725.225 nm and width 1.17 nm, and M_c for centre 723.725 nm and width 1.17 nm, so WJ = 61.0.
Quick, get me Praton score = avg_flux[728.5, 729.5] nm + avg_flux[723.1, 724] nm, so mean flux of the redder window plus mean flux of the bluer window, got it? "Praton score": 124.2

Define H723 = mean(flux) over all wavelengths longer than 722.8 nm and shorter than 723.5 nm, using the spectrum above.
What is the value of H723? 62.3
